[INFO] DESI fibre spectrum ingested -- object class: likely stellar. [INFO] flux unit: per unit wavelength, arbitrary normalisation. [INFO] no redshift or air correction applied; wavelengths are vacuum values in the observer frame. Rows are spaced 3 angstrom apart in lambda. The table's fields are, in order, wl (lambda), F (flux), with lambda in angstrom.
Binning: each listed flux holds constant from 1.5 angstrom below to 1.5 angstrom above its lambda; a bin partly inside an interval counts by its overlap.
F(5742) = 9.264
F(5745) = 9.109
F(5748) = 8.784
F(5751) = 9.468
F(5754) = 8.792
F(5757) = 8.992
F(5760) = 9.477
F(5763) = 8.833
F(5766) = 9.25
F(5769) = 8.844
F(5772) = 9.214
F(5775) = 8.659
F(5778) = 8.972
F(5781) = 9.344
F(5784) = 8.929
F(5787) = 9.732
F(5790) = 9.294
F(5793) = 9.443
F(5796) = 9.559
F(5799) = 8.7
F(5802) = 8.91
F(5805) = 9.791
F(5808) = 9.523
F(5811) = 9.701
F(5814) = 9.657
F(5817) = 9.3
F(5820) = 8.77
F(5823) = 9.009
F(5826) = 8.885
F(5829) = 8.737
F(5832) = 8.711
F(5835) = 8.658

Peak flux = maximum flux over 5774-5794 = 9.732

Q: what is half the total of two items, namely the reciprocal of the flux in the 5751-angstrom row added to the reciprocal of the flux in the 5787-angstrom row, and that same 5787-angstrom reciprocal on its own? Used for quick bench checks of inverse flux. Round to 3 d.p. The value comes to 0.156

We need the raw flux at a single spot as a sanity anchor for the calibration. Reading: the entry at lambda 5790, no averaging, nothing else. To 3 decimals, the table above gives 9.294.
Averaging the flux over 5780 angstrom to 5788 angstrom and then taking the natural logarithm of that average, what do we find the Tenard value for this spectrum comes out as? 2.23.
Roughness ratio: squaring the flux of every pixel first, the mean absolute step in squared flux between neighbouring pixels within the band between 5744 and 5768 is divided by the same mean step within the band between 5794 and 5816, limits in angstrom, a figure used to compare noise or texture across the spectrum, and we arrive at 1.18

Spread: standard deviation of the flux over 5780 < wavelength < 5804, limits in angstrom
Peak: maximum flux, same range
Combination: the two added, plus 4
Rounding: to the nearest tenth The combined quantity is 14.1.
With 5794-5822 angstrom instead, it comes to 14.2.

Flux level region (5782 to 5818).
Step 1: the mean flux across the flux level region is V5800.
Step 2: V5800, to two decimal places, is 9.38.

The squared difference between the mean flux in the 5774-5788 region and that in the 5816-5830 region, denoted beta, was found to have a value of 0.035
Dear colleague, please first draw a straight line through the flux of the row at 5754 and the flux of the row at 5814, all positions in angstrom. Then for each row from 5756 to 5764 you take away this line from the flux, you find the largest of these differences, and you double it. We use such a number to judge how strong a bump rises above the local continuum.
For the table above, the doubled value 1.20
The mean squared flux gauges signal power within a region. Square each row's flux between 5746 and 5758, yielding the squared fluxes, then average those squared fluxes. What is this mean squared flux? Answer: 81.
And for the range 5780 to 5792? 87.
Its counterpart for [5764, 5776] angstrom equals 81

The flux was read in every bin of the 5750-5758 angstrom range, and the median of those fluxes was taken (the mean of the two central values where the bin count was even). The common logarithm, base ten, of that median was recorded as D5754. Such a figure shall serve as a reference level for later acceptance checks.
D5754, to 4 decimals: 0.9539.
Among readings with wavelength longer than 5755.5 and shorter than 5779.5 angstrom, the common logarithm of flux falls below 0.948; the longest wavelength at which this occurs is 5775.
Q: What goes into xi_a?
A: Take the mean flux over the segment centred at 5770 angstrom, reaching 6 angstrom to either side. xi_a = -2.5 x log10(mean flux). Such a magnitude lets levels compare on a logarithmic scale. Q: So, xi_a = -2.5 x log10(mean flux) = -2.385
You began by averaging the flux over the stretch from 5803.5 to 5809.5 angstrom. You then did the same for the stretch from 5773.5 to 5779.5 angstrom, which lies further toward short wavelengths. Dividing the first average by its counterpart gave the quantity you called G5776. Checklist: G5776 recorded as 1.10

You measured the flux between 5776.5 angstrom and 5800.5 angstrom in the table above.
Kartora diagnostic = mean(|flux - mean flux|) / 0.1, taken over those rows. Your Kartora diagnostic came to 2.85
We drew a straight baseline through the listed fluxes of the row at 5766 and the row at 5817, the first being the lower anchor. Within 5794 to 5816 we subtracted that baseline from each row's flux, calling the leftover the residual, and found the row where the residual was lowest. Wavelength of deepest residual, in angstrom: 5799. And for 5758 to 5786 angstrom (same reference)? 5775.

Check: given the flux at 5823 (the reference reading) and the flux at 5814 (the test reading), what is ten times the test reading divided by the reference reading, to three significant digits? 10.7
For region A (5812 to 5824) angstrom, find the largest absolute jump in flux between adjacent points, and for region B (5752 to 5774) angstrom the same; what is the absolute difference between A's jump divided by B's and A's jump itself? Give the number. 0.29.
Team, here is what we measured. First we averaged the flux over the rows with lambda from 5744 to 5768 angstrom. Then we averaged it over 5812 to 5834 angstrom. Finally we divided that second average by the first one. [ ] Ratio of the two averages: 0.99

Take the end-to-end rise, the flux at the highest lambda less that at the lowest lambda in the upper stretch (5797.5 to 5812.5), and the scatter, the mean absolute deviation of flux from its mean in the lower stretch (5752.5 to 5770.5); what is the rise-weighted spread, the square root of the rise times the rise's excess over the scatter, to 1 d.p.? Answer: 0.9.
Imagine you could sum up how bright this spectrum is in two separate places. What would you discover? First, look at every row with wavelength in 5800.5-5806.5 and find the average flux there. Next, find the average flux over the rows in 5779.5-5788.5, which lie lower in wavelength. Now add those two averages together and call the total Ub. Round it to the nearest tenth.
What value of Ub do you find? 18.7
